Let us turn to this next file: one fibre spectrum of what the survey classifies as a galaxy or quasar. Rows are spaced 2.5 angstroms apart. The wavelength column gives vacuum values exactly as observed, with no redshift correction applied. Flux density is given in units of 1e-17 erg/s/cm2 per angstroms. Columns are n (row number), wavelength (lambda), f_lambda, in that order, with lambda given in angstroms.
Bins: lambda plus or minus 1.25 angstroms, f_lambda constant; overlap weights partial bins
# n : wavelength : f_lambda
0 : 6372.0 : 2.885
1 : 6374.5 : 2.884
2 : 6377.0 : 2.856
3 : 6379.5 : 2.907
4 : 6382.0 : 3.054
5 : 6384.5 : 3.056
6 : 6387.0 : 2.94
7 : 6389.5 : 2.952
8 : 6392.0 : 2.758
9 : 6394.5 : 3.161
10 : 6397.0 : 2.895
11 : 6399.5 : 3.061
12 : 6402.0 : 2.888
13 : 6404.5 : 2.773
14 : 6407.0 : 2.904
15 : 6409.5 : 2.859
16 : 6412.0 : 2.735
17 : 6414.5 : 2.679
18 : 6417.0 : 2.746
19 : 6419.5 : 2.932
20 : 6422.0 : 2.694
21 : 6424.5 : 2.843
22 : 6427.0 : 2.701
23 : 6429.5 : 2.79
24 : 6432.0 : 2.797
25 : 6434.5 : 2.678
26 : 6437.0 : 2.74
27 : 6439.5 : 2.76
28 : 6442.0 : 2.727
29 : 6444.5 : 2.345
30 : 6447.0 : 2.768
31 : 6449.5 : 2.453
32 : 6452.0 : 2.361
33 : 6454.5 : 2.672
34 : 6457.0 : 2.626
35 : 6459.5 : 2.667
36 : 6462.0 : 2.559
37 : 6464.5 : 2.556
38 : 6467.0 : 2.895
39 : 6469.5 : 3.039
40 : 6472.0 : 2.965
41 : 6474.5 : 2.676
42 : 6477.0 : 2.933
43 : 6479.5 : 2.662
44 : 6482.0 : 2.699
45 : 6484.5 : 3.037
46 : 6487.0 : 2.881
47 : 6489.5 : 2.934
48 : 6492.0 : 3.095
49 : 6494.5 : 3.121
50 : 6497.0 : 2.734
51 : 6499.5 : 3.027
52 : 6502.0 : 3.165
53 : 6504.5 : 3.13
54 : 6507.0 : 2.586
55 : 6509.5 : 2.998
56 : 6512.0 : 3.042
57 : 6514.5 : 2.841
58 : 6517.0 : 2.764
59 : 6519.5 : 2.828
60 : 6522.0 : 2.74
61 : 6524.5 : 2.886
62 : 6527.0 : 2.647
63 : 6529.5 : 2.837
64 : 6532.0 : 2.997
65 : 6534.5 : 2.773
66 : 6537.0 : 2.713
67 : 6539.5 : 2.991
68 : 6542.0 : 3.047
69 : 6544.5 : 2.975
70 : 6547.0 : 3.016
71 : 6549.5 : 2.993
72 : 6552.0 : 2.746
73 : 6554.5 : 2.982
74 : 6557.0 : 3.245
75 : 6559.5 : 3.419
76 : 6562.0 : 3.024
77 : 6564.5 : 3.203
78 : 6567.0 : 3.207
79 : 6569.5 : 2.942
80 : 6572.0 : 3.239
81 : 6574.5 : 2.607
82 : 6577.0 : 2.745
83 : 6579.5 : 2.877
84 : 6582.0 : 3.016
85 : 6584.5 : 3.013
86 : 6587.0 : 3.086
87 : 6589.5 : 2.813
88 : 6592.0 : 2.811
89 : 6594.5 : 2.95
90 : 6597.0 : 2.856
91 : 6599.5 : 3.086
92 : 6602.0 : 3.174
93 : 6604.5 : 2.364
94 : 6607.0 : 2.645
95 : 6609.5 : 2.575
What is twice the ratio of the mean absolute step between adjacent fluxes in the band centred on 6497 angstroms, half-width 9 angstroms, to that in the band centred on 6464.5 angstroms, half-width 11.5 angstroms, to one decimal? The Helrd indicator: 2.7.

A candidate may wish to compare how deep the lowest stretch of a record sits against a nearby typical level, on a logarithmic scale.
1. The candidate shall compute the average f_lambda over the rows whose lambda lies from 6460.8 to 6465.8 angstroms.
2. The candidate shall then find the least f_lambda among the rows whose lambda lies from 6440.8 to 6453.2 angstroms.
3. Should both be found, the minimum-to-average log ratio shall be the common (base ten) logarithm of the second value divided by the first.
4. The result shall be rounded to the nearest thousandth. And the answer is -0.038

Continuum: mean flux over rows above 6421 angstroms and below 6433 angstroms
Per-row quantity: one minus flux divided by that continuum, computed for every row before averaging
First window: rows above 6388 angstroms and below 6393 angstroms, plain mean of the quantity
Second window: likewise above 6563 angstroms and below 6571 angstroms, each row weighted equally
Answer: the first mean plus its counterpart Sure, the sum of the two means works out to -0.16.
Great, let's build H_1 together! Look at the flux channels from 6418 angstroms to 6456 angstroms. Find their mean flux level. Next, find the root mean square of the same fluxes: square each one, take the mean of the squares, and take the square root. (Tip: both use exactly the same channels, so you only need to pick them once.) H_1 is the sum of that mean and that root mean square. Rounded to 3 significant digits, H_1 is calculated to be 5.37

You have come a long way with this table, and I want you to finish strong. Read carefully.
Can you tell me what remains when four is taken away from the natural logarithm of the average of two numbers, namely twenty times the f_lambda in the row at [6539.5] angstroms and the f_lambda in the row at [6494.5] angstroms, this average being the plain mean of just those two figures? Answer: -0.55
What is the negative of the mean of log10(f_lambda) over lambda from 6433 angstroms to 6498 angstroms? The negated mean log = -0.439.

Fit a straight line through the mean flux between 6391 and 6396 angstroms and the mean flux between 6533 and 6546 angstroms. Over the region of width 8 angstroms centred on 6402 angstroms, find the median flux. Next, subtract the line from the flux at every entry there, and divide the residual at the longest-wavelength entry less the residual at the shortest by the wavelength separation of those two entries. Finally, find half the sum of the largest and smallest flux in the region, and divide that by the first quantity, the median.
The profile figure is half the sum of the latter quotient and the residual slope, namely 0.48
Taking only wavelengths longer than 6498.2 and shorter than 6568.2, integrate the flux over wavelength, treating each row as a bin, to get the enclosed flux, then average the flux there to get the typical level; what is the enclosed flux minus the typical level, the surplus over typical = 204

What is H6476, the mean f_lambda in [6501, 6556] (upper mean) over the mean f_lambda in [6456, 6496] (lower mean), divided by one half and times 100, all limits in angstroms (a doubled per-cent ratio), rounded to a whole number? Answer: 204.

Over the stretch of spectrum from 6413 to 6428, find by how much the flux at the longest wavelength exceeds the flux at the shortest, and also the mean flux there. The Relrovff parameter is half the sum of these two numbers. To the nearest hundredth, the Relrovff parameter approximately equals 1.39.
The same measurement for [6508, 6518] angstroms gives 1.34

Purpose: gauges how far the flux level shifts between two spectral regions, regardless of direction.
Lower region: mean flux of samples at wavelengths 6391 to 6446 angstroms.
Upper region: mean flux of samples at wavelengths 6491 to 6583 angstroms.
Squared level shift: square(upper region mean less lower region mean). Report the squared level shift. 0.025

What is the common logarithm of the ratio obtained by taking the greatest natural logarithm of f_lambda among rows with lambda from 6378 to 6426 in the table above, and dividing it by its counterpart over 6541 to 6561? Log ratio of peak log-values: -0.029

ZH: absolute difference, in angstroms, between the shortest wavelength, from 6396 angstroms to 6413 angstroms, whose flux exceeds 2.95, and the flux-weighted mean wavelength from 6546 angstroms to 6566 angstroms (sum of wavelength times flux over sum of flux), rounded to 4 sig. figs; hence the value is 156.4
